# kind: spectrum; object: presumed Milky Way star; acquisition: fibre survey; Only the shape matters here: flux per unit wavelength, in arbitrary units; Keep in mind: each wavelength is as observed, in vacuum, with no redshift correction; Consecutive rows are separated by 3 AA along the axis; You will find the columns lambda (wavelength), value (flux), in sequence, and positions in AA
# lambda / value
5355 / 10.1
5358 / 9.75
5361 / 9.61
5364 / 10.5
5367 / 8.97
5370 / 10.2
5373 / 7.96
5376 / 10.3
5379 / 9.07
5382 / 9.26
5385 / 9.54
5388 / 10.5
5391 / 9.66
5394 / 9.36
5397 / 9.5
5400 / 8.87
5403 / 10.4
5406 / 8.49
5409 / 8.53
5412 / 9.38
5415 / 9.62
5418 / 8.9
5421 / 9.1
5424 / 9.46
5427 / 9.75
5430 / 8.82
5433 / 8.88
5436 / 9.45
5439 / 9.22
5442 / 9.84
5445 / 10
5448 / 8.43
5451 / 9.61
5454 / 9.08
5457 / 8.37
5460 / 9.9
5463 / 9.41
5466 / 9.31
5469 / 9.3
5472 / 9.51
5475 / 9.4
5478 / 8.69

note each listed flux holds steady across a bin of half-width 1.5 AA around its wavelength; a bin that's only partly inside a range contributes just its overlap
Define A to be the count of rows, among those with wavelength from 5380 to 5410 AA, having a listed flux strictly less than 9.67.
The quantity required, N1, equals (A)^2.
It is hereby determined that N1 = 64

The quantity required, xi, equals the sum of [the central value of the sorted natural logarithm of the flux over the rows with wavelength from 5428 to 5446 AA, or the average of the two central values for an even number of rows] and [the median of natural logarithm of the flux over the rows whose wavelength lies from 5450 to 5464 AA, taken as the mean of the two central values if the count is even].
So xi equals 4.48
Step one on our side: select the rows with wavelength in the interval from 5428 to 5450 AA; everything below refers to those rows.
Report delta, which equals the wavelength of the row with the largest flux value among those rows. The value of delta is 5445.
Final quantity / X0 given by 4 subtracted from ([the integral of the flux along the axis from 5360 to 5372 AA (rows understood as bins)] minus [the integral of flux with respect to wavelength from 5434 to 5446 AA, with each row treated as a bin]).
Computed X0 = -2.0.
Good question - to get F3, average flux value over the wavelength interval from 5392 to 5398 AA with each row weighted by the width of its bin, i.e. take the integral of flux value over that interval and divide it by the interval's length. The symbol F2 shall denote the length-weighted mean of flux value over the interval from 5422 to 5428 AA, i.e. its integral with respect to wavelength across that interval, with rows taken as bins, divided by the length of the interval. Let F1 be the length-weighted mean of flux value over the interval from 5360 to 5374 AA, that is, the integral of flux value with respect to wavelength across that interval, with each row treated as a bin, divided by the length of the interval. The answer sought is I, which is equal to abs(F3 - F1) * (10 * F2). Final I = 5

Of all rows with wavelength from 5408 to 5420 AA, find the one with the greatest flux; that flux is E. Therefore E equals 9.62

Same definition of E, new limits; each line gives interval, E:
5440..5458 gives 10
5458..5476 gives 9.9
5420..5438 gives 9.75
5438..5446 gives 10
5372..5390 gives 10.5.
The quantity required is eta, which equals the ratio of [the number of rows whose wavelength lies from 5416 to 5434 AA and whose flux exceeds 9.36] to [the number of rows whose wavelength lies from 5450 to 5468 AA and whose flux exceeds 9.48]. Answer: 1.0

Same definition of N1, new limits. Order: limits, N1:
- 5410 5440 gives 81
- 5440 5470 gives 49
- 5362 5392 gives 36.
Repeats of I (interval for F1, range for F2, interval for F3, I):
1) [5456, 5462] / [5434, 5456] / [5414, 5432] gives 3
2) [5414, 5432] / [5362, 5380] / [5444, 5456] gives 4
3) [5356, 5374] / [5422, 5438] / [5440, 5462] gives 22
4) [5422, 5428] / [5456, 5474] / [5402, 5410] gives 42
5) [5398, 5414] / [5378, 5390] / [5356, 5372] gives 57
